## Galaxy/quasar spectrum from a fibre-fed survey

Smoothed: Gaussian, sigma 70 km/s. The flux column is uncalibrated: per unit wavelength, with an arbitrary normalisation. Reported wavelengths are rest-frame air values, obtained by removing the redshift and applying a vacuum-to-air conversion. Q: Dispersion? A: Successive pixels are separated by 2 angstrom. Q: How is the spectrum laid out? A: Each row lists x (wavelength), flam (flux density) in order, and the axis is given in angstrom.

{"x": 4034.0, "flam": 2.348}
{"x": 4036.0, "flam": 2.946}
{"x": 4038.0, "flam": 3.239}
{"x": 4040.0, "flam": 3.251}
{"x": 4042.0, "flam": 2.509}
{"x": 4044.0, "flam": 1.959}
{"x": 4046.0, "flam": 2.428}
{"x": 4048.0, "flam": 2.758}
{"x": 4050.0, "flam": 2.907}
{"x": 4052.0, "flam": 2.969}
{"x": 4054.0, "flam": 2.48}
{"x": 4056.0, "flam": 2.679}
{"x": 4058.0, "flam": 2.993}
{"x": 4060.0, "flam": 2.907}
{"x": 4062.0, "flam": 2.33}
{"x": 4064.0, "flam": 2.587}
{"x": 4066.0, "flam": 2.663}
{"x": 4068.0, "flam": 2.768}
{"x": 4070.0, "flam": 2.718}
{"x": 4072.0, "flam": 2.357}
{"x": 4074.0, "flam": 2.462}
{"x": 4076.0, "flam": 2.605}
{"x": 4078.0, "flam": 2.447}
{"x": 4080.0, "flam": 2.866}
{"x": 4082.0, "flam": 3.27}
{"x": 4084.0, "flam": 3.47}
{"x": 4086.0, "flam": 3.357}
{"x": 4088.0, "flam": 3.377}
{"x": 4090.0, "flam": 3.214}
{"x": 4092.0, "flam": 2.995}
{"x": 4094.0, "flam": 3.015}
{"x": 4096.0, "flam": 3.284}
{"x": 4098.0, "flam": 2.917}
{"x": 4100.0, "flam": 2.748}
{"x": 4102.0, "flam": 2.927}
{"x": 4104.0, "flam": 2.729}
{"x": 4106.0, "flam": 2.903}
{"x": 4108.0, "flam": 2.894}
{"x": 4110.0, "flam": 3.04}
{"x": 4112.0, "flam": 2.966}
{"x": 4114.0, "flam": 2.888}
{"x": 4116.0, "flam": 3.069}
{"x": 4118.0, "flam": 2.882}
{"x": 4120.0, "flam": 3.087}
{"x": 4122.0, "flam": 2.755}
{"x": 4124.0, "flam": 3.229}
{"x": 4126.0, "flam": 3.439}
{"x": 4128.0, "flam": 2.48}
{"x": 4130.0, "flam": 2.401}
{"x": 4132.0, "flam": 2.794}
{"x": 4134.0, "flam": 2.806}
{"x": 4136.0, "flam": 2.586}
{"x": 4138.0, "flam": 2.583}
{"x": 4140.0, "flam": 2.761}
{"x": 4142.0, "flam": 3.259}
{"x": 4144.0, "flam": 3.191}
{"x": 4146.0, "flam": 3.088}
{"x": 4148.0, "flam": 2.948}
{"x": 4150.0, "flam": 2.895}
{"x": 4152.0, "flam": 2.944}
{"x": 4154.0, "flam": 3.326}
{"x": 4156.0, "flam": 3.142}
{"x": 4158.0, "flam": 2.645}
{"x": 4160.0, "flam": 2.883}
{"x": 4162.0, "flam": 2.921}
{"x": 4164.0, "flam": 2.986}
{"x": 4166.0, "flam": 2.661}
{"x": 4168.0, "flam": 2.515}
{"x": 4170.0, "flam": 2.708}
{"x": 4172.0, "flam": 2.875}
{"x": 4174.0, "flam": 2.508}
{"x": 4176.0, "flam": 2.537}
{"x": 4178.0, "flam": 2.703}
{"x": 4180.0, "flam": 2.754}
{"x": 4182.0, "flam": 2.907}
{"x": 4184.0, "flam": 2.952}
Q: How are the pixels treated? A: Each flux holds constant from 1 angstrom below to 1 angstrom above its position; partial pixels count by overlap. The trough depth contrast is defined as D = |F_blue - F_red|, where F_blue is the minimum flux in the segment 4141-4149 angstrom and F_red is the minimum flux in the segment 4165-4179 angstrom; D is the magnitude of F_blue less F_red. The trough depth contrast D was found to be 0.44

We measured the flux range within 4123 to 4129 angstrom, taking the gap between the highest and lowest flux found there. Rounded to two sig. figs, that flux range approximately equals 0.96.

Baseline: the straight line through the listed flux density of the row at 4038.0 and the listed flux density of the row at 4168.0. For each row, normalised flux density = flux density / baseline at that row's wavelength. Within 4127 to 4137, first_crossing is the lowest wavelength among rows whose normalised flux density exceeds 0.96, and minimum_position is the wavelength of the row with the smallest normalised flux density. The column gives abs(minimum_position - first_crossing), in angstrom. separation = 2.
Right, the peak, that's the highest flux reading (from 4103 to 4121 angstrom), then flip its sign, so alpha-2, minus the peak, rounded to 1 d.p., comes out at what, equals -3.1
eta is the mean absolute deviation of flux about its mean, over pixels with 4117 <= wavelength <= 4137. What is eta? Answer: 0.251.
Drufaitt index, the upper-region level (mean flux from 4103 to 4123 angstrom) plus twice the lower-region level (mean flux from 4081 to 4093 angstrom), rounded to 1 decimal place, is 9.5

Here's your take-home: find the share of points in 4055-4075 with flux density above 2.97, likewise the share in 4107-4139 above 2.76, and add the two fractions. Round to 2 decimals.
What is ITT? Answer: 0.79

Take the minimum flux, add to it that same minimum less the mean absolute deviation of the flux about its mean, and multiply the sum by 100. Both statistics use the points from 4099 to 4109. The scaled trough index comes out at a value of 538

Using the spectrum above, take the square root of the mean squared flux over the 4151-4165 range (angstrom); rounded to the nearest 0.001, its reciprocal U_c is 0.335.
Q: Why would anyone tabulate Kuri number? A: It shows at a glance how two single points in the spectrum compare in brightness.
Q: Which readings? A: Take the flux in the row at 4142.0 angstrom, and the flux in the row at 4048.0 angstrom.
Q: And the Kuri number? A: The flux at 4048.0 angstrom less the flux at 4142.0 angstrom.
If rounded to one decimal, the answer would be -0.5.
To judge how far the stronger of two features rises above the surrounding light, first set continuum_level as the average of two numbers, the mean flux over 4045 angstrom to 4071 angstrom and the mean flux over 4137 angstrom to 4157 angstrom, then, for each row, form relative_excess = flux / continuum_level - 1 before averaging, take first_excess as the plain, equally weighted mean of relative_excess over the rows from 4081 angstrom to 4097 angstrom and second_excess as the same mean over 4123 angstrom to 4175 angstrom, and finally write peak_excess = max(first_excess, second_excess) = 0.14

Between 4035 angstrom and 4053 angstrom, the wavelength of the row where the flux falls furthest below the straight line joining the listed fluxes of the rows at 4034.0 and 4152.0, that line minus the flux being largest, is 4044.0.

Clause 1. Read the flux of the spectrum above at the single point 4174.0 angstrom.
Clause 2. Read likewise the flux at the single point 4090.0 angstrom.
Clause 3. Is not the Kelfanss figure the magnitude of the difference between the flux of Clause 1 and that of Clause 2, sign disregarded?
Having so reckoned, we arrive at 0.7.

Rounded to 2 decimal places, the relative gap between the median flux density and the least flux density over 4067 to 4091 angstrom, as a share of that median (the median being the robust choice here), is 0.16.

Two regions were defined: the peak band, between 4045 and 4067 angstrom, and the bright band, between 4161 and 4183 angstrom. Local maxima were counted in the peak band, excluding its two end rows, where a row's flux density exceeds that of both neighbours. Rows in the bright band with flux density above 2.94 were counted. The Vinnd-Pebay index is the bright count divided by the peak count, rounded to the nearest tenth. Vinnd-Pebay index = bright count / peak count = 0.5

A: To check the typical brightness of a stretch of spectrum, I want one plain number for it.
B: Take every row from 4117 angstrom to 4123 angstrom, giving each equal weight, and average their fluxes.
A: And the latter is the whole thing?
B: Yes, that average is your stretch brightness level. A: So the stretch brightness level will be 2.91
